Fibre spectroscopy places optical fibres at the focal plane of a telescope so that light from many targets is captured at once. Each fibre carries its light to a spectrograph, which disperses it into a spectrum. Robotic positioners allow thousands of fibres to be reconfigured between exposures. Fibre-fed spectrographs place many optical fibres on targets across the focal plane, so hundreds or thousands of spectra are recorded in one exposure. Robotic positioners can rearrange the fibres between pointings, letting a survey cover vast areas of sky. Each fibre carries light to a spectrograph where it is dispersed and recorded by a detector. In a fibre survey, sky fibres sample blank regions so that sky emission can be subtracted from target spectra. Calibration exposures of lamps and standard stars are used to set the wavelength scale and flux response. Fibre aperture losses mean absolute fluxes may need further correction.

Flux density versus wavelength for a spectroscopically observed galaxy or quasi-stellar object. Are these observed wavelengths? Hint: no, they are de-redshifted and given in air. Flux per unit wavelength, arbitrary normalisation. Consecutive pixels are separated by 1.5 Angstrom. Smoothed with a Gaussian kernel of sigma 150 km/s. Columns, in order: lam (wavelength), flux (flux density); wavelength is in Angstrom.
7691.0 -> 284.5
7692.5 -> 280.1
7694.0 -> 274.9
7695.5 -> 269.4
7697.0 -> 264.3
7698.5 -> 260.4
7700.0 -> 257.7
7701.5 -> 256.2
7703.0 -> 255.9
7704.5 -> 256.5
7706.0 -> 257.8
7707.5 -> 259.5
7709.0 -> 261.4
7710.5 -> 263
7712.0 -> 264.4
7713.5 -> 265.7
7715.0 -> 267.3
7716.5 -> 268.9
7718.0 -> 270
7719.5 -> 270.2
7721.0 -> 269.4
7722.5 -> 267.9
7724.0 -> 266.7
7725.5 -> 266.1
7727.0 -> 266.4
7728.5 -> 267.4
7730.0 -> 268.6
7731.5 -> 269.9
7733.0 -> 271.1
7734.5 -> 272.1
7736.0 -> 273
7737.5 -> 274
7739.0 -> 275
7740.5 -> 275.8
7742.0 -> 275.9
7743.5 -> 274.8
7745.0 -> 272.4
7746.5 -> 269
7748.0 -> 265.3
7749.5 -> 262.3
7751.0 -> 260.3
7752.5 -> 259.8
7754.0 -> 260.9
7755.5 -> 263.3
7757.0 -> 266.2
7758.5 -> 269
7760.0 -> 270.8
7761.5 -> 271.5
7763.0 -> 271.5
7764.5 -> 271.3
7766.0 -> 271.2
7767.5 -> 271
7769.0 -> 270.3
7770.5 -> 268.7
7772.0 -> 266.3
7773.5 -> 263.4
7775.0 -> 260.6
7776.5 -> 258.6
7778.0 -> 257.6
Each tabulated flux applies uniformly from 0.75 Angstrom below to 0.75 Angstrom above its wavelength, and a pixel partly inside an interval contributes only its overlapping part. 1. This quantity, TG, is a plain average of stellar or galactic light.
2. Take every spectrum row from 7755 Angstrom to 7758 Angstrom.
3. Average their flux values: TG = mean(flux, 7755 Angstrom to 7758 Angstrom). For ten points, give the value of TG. 265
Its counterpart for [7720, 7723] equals 269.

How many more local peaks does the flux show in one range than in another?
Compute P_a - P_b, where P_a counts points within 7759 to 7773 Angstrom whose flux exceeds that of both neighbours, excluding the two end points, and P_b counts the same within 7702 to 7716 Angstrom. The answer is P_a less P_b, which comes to 0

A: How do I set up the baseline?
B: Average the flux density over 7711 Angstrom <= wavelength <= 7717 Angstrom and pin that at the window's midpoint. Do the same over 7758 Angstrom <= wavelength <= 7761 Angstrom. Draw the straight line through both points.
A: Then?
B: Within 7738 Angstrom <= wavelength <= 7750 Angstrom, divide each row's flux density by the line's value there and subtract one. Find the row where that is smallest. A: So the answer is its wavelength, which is 7749.5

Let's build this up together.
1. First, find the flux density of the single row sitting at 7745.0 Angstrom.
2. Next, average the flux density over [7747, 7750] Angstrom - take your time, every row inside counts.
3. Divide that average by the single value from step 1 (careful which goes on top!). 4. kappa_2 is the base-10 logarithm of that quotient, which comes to -0.01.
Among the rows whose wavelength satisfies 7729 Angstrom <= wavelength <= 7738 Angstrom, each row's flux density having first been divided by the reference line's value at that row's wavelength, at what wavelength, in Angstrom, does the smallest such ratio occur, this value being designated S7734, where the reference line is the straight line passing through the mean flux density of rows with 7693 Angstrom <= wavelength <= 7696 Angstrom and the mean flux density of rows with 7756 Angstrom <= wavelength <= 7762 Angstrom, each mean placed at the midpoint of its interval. 7730.0 Angstrom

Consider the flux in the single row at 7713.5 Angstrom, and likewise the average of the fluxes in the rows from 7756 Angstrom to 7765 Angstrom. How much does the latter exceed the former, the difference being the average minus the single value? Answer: 4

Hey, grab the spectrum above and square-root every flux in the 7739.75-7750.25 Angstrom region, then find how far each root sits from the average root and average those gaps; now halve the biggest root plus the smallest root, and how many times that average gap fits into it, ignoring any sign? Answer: 120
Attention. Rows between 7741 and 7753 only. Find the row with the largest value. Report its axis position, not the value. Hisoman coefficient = 7742.0 Angstrom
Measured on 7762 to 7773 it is 7763.0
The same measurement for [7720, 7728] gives 7721.0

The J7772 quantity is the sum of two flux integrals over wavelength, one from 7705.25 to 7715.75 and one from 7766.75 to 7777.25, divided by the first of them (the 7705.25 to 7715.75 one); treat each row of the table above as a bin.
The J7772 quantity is 2.01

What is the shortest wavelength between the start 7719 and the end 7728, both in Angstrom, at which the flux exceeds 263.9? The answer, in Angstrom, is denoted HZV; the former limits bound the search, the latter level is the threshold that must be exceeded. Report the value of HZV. 7719.5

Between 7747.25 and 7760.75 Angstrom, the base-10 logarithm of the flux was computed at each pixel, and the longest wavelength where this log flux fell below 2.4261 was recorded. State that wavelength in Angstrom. 7757.0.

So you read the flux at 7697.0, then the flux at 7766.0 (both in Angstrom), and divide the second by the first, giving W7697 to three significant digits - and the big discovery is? 1.03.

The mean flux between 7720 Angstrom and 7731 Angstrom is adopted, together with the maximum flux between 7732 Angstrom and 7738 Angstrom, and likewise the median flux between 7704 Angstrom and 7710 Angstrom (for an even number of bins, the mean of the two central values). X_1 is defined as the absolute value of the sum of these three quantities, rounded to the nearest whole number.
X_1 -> 800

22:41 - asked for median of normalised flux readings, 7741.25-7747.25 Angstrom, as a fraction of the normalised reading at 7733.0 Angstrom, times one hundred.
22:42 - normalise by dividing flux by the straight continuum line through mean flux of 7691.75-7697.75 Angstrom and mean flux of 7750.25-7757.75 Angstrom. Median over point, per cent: 102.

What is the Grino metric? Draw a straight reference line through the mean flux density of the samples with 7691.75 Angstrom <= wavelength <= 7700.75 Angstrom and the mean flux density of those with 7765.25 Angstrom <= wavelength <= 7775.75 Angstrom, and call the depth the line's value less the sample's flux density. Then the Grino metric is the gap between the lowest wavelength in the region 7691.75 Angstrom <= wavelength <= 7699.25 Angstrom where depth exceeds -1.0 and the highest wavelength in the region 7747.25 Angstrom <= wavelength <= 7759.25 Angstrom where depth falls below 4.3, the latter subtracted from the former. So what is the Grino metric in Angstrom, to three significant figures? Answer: -61.5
